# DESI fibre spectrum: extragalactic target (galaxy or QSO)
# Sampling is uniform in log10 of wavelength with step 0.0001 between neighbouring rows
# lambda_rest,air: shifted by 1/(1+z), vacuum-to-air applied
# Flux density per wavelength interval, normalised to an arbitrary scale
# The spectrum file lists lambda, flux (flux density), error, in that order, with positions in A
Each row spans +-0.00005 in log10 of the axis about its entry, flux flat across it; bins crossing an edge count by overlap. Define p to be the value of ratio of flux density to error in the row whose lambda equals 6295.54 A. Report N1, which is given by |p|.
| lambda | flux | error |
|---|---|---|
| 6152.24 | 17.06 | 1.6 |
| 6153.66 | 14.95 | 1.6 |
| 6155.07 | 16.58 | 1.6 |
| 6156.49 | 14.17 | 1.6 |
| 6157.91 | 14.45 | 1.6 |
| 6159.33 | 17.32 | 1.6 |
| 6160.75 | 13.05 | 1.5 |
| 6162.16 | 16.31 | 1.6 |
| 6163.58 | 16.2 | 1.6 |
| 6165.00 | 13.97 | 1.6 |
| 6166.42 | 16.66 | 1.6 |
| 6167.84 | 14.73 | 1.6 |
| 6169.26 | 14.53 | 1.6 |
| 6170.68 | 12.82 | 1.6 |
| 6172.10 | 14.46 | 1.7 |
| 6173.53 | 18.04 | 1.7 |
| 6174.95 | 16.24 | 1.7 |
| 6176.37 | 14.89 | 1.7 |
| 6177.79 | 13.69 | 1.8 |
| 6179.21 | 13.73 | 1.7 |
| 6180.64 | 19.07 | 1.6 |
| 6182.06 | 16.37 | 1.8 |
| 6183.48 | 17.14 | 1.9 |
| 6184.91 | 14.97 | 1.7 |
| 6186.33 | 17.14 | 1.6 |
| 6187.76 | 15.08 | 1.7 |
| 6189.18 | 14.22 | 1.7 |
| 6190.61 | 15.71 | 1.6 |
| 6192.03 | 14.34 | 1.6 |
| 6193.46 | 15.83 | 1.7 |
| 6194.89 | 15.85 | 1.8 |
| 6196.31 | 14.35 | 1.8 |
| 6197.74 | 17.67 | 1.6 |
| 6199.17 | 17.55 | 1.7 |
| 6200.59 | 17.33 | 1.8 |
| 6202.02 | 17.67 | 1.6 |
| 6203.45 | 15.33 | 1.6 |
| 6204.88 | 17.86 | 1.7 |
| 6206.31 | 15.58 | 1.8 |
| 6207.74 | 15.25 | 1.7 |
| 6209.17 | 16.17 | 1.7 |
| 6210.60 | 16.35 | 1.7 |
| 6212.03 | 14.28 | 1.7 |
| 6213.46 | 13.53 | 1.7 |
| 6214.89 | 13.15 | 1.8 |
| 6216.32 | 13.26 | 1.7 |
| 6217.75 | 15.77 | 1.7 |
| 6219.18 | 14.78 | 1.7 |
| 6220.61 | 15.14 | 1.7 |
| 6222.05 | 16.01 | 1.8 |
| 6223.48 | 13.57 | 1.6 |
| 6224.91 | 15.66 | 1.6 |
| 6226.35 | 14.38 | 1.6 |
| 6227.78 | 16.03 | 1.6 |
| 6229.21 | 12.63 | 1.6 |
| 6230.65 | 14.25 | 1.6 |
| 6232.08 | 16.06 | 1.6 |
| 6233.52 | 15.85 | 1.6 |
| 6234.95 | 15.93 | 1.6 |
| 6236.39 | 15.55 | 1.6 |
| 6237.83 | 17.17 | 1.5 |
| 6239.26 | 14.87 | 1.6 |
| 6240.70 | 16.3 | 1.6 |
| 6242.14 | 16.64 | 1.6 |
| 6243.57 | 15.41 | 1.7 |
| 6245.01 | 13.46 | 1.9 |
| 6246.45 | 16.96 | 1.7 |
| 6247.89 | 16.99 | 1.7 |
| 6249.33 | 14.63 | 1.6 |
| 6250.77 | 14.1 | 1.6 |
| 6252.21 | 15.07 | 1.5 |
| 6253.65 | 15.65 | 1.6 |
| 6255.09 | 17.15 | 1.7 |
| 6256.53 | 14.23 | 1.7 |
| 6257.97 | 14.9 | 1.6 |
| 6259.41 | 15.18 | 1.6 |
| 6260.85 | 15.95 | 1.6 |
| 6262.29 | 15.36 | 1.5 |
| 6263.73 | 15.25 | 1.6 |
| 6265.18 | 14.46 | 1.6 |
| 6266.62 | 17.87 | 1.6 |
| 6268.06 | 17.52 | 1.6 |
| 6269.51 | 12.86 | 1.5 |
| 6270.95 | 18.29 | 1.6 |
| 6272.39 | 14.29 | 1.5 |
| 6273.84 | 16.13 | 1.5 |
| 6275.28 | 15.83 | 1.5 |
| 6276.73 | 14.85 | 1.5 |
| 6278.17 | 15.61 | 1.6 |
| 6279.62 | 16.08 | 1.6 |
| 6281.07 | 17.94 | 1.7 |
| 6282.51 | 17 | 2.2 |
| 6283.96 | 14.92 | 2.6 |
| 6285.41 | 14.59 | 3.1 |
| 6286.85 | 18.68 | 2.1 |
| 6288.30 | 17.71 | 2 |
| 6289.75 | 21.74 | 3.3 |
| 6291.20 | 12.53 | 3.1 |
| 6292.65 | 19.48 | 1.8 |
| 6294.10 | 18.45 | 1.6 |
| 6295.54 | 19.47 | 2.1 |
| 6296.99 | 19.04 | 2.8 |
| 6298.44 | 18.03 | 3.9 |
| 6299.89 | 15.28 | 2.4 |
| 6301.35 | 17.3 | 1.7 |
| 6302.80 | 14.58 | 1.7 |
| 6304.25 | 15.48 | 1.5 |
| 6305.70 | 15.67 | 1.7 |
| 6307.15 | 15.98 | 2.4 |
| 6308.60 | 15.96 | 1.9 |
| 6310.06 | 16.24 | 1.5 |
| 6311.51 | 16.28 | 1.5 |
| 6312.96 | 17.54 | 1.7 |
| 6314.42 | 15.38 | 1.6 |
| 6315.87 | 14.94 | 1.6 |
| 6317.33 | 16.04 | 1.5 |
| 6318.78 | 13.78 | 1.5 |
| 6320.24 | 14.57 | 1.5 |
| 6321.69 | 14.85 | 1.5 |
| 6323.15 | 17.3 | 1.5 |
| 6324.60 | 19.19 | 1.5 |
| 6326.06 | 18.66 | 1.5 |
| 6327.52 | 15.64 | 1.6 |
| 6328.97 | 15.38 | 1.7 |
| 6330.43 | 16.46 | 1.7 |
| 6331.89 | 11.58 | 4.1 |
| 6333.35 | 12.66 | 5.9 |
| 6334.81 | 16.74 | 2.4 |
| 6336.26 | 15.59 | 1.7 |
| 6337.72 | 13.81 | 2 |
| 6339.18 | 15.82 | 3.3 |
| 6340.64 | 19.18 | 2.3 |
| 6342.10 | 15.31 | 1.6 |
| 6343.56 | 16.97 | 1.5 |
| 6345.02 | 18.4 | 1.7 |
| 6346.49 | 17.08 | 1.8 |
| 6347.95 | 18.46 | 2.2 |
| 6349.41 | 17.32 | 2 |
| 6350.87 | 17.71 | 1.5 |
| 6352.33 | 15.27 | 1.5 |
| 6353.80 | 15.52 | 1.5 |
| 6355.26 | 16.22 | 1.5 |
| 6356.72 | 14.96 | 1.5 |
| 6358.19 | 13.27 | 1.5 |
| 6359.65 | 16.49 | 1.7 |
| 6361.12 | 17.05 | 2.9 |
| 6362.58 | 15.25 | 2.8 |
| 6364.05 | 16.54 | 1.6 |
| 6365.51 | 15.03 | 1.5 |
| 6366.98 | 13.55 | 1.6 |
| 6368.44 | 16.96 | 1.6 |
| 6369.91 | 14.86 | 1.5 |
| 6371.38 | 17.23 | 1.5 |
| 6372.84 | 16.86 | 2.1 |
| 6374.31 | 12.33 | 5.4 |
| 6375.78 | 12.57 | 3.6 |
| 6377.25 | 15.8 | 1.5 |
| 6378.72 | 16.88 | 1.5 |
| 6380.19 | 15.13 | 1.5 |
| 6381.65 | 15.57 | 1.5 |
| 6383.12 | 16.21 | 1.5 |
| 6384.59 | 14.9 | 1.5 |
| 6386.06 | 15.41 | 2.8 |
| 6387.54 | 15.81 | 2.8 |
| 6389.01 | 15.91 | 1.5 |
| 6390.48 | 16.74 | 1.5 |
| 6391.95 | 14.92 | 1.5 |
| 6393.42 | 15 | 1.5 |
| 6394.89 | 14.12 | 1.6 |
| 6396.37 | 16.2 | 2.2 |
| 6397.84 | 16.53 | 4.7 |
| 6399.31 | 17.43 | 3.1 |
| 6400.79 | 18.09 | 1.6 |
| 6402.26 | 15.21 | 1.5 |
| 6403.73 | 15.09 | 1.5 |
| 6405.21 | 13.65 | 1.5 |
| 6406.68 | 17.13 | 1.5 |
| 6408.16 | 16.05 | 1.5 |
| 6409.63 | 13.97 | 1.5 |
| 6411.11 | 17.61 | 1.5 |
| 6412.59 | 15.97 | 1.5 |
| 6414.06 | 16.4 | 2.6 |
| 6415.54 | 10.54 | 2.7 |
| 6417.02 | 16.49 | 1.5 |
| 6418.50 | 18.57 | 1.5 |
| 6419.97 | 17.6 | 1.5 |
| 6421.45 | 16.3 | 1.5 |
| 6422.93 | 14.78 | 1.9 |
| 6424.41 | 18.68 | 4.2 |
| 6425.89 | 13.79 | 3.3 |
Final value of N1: 9.3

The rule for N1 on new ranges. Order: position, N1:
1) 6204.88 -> 10.5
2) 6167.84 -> 9.2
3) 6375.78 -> 3.5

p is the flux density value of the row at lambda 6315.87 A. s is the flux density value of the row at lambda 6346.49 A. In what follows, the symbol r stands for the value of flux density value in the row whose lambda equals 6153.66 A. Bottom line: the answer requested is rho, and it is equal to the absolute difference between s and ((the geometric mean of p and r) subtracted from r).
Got 17.1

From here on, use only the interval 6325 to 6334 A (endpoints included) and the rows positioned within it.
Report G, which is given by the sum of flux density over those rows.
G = 90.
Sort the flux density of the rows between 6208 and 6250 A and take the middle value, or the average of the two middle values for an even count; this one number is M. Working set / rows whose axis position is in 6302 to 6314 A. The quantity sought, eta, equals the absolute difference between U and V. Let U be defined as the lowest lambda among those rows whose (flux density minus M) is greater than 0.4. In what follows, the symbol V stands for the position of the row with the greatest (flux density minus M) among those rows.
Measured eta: 5.8 A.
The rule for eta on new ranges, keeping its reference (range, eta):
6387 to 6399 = 0.0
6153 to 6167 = 4.3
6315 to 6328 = 7.3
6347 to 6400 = 0.0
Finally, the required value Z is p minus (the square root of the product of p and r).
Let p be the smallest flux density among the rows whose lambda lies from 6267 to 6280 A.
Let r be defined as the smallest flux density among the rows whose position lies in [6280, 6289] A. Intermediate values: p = 12.86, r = 14.59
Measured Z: -0.84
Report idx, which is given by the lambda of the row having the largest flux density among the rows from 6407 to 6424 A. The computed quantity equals 6418.50 A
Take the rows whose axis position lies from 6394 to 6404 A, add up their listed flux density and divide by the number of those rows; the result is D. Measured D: 16.1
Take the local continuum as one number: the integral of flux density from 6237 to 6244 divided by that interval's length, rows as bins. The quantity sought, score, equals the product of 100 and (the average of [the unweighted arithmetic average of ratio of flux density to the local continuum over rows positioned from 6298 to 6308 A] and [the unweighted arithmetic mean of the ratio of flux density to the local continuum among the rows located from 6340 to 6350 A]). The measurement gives 104.2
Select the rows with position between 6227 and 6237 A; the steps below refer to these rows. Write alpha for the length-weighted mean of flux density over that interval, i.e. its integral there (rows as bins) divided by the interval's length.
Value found 15.2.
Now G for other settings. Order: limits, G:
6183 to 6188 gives 64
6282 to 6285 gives 32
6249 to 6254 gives 59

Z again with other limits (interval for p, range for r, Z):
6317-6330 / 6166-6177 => 0.49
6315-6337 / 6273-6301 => -0.47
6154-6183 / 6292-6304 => -0.85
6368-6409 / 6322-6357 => 0.38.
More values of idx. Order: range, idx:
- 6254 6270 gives 6266.62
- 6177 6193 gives 6180.64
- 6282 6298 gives 6289.75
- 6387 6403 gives 6400.79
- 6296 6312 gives 6296.99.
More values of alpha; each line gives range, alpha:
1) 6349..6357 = 16.2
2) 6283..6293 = 17.0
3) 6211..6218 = 14.0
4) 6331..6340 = 14.5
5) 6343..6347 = 17.5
